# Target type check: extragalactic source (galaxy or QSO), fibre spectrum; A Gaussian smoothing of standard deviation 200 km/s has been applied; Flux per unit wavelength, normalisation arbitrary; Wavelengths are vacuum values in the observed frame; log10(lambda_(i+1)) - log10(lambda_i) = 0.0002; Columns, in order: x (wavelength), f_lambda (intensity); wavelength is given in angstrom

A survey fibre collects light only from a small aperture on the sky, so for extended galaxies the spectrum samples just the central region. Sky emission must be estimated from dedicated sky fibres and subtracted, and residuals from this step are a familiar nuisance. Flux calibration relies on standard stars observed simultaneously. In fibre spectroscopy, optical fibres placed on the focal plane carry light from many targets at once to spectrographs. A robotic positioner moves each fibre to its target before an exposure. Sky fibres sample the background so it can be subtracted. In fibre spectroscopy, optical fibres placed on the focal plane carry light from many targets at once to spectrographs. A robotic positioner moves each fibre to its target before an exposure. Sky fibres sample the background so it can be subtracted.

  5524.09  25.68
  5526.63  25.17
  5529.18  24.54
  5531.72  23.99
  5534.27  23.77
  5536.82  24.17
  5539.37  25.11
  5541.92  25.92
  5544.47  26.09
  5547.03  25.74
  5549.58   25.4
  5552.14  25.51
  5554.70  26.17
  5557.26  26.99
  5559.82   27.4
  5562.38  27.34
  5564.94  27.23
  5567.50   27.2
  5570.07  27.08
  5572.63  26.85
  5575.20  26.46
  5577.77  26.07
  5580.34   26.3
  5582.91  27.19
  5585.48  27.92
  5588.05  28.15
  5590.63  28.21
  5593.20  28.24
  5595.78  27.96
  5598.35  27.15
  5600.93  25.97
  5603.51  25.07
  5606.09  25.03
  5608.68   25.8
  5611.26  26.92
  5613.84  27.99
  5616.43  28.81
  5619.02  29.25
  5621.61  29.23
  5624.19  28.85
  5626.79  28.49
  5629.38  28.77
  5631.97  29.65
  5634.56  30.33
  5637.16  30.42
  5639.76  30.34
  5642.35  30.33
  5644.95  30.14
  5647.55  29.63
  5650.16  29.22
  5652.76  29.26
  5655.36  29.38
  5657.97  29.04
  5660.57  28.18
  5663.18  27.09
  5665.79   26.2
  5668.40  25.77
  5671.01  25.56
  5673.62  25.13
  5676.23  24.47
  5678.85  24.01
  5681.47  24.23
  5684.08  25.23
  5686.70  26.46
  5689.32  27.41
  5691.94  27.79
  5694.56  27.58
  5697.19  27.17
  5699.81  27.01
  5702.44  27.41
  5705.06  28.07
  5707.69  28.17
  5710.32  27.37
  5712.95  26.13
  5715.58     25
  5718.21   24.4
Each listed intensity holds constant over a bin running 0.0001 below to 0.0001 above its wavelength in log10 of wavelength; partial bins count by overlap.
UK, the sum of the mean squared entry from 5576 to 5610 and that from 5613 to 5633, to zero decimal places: 1557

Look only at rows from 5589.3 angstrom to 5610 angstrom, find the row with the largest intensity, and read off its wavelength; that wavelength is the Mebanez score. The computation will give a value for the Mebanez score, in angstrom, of 5593.20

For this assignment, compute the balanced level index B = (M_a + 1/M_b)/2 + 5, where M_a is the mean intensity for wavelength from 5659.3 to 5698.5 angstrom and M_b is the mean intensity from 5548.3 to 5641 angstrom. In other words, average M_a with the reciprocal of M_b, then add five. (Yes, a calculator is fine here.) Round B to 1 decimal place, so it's 18.1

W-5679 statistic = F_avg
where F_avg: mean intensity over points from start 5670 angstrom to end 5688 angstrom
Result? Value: 25.0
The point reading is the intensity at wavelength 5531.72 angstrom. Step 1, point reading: 23.99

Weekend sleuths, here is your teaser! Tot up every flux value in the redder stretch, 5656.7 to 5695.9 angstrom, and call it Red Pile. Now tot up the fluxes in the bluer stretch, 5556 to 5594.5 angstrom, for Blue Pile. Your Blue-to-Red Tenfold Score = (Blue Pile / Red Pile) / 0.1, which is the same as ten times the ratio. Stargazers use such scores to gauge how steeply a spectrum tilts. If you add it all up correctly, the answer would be 10.4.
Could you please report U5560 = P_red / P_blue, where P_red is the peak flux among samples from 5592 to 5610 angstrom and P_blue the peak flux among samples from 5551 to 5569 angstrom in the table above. 1.03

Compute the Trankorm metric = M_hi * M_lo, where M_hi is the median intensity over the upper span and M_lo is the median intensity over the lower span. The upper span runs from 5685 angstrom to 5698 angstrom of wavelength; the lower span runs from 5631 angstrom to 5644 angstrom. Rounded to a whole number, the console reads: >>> 831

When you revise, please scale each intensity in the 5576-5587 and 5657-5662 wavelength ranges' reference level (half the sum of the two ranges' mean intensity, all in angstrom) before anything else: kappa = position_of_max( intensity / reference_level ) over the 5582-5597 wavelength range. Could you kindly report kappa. 5593.20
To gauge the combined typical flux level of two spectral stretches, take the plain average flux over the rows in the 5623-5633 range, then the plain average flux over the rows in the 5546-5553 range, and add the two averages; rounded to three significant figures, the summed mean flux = 54.5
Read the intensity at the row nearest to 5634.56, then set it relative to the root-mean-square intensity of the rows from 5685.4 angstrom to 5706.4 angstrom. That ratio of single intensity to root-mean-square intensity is 1.11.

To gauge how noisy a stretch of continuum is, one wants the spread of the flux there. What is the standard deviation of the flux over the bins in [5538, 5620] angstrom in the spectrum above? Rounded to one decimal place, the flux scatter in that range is 1.1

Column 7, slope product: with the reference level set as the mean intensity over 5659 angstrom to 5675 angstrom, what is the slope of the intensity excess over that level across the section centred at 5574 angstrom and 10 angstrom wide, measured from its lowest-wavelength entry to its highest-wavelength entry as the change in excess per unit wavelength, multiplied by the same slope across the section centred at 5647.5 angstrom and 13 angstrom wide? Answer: 0.013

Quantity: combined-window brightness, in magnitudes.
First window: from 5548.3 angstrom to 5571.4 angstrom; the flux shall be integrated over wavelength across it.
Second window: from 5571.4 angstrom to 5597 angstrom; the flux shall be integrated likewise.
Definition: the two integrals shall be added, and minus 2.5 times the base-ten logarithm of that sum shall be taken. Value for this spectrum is -7.80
